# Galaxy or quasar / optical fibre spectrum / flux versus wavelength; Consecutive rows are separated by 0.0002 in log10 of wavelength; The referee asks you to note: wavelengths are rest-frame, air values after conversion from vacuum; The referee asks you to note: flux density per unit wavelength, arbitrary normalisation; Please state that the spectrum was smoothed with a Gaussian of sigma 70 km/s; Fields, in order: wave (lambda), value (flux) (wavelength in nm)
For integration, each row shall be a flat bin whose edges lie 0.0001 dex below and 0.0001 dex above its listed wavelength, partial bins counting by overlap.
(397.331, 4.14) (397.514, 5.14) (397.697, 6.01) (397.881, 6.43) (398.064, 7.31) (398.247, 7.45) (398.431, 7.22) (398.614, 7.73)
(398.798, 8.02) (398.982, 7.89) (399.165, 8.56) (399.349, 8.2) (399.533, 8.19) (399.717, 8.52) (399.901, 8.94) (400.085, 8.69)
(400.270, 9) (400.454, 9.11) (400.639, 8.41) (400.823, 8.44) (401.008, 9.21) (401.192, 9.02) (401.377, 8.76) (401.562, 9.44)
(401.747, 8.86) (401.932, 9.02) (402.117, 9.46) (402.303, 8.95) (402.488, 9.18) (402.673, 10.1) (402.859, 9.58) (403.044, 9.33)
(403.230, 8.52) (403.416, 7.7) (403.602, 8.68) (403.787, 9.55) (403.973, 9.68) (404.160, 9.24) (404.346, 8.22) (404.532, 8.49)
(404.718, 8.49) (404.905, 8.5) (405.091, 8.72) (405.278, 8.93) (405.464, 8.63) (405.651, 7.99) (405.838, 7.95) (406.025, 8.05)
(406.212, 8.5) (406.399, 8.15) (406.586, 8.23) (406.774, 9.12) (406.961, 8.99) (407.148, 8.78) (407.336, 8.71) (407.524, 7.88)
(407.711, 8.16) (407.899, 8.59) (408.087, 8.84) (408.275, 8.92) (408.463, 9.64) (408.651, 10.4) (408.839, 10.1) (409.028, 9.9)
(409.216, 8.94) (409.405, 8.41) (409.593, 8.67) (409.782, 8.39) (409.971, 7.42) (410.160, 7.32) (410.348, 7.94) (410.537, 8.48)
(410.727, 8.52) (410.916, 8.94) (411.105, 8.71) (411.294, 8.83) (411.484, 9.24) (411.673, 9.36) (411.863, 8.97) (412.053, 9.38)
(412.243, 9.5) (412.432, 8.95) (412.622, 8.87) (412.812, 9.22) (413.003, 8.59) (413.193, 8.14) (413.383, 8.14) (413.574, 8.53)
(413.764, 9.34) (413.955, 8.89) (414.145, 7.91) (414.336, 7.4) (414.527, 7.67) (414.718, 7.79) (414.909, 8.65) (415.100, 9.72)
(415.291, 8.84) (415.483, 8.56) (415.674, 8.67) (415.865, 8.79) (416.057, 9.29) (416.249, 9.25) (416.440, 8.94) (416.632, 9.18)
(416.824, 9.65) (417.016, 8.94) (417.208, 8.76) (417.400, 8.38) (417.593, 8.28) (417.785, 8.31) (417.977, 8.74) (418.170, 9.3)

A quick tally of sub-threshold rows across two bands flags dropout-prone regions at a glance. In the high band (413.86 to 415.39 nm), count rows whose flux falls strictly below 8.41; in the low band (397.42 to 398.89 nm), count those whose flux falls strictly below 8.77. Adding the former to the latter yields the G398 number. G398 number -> 12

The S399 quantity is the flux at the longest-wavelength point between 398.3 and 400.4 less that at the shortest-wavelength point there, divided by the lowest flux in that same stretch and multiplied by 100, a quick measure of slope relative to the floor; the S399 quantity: 25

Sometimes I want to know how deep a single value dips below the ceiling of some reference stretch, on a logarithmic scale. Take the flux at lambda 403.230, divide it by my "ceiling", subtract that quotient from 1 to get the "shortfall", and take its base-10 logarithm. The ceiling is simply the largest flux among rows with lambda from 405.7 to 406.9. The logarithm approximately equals -1.18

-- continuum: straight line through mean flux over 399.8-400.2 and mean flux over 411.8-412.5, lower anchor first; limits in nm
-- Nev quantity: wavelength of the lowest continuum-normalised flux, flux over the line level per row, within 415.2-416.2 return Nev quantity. 415.483 nm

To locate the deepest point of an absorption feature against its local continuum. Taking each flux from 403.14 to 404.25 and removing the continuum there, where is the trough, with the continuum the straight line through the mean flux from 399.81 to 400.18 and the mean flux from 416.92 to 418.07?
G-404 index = 403.416 nm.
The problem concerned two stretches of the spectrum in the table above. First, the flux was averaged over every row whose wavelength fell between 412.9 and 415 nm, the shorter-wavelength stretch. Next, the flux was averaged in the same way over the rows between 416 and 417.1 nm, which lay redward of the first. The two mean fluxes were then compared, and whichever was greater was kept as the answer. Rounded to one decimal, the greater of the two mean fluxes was 9.2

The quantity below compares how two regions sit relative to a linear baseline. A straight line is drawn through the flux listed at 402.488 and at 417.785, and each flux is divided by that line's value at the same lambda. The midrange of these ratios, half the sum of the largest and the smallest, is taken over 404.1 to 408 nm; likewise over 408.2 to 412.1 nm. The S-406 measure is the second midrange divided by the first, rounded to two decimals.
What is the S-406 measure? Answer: 1.06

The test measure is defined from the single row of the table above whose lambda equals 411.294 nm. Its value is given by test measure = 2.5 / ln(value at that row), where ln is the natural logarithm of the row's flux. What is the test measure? 1.15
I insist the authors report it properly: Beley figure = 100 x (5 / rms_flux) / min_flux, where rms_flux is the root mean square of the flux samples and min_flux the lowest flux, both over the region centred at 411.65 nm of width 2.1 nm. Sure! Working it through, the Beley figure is 6.5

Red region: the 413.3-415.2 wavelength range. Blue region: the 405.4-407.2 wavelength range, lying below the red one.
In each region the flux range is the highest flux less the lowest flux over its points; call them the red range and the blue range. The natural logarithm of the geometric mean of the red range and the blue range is 0.5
